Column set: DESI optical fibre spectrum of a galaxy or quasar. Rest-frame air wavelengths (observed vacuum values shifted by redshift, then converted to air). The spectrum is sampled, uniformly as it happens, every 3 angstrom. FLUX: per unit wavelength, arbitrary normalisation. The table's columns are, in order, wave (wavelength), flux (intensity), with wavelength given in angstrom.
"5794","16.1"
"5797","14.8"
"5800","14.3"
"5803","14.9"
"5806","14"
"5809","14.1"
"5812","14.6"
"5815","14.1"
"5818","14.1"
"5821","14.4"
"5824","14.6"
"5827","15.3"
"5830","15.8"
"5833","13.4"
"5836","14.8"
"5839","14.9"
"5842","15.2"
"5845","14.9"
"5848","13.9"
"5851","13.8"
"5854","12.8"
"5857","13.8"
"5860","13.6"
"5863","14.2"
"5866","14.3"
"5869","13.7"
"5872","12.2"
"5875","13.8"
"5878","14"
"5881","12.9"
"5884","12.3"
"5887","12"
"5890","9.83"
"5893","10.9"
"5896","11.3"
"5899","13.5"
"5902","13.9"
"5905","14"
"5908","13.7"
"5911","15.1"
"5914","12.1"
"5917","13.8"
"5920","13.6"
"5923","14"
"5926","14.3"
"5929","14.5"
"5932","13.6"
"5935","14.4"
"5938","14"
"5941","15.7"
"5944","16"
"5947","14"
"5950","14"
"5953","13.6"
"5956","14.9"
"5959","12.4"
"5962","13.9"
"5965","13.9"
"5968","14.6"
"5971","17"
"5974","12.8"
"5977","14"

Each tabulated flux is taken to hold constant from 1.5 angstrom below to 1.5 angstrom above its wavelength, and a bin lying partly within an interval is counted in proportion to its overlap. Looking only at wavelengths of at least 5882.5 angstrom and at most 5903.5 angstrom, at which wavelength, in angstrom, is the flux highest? 5902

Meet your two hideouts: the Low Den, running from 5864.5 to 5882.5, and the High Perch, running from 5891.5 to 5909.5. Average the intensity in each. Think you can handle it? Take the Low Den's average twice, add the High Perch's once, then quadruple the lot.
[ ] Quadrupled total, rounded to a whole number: 159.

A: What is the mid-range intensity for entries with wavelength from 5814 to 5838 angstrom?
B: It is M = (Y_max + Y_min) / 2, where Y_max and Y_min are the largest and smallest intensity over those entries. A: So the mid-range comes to 14.6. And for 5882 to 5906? 11.9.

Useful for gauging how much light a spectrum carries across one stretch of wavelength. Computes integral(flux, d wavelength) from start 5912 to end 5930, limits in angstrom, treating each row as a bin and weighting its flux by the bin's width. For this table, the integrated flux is 247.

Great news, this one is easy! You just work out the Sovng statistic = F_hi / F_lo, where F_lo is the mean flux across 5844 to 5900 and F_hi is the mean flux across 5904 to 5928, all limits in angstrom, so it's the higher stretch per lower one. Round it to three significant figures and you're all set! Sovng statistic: 1.06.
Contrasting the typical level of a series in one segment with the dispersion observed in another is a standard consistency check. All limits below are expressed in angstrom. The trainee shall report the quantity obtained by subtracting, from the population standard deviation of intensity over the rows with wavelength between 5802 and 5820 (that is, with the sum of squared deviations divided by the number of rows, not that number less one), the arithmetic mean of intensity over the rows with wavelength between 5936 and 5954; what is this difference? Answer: -14.2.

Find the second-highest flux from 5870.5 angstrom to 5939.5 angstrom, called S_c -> 14.5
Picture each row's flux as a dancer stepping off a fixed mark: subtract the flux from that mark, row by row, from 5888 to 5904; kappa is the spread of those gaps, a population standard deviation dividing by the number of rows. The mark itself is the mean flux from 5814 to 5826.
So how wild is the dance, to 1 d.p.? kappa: 1.6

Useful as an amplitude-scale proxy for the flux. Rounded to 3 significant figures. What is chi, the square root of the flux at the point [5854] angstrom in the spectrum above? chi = 3.58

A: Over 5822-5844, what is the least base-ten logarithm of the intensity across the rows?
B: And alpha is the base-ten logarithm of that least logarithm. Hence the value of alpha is 0.052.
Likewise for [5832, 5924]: -0.003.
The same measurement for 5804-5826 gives 0.059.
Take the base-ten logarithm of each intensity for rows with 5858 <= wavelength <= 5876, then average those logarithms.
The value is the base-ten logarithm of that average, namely 0.0546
